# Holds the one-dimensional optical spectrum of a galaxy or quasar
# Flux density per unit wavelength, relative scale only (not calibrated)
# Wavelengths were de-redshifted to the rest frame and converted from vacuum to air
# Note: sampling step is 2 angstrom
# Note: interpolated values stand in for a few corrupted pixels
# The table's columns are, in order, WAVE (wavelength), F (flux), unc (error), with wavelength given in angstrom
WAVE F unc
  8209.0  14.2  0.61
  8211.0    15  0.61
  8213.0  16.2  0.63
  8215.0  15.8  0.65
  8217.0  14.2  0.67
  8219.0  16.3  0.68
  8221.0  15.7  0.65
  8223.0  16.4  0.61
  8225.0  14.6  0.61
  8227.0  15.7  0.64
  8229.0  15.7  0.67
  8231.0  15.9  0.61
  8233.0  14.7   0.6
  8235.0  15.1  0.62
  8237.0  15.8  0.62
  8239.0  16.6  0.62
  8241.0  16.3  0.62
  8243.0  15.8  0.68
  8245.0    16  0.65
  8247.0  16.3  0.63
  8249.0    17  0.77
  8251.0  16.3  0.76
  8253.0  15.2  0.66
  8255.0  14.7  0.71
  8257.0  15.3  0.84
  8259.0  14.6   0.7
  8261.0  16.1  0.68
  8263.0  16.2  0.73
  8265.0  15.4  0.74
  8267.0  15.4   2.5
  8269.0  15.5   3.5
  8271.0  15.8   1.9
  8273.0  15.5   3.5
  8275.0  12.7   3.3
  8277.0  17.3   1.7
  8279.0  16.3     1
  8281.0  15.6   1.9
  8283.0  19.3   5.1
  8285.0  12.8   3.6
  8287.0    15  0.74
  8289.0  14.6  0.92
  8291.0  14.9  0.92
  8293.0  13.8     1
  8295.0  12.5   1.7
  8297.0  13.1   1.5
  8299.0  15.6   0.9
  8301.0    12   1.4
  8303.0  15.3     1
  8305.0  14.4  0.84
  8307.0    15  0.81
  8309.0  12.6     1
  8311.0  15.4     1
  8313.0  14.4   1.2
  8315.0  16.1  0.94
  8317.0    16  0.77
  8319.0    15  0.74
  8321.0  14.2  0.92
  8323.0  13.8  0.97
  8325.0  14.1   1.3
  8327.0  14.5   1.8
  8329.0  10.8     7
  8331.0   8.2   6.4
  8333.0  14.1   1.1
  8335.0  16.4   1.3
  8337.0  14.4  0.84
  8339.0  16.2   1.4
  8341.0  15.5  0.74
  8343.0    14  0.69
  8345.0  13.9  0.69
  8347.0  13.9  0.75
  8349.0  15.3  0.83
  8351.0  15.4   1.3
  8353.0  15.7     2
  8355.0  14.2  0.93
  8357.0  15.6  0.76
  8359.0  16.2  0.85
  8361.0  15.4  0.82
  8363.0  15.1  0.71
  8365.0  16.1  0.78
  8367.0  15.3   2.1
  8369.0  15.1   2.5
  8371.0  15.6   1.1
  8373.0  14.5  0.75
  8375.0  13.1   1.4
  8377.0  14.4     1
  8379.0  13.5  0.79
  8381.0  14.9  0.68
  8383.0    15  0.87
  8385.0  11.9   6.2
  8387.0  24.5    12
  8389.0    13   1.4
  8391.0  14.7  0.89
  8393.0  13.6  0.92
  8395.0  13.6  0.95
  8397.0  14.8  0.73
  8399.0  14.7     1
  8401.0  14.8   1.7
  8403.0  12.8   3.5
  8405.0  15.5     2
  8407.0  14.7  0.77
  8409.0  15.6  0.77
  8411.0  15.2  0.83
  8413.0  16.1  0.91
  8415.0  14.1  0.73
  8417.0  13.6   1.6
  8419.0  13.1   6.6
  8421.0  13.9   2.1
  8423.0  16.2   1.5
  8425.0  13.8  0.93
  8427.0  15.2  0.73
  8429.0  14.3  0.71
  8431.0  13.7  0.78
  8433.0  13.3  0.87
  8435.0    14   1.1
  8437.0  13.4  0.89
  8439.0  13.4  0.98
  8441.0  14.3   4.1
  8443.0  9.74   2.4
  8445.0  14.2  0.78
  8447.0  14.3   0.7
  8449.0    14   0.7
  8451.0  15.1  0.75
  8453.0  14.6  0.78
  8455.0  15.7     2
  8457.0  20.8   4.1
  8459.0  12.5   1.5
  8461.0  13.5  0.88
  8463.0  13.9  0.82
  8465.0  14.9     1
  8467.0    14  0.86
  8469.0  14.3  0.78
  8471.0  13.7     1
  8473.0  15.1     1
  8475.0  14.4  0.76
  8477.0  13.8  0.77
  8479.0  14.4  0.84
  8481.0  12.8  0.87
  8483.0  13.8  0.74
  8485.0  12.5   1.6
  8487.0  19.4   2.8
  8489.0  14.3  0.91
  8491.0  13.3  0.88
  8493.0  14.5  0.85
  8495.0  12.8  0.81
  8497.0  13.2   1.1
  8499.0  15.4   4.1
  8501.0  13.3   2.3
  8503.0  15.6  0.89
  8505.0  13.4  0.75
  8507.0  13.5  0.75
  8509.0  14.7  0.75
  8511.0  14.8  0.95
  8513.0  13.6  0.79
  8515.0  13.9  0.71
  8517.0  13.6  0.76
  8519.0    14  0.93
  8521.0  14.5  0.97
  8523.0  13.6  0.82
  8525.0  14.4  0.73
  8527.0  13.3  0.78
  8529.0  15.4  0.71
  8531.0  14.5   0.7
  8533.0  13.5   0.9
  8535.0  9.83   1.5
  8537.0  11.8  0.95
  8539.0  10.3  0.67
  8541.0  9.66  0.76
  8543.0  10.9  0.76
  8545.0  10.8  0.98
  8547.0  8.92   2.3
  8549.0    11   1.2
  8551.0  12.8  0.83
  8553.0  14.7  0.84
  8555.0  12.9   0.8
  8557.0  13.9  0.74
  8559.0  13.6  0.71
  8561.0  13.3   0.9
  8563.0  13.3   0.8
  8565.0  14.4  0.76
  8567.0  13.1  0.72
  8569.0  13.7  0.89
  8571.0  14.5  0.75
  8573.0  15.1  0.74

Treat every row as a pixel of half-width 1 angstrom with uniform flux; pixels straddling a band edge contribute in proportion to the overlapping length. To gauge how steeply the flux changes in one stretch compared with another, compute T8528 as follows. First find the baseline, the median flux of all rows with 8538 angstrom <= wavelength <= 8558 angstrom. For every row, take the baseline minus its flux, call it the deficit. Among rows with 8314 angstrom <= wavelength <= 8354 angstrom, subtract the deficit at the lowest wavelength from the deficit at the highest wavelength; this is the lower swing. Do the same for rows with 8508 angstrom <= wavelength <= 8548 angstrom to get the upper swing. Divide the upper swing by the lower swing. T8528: 14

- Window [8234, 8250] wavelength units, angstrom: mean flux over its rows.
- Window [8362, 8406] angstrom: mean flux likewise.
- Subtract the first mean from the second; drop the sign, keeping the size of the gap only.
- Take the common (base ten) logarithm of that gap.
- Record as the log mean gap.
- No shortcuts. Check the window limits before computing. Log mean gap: 0.10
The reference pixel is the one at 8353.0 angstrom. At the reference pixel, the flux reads 15.7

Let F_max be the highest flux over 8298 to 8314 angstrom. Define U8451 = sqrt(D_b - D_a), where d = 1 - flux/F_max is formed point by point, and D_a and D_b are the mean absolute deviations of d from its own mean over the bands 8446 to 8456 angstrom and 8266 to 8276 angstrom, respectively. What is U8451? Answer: 0.2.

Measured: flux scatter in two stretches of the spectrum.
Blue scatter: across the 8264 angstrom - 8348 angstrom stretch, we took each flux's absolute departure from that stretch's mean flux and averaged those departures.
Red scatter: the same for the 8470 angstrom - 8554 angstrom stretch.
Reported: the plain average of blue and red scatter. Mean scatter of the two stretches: 1.30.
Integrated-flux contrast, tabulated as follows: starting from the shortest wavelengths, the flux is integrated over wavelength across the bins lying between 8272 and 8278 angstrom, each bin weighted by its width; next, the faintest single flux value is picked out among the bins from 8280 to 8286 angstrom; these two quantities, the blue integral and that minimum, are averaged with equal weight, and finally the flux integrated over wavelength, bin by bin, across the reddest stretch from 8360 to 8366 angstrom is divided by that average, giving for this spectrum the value 1.80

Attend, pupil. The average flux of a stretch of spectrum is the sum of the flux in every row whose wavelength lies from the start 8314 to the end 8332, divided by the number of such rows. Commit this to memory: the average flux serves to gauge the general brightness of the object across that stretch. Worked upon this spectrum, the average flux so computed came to 13.6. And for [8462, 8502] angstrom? 14.2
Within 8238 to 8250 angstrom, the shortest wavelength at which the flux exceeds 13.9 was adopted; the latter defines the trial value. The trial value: 8239.0 angstrom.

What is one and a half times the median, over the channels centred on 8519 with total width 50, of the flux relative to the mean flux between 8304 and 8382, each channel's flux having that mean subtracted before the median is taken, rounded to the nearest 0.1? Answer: -1.5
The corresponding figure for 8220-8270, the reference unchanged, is 1.7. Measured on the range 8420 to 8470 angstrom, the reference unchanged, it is -0.9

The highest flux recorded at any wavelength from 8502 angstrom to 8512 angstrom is 15.6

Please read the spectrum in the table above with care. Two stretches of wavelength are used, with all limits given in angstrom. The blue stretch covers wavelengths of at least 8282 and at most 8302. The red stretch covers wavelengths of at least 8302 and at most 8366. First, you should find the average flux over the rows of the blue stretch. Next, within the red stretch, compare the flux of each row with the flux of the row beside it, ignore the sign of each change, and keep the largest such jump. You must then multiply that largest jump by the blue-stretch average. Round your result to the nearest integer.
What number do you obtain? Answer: 85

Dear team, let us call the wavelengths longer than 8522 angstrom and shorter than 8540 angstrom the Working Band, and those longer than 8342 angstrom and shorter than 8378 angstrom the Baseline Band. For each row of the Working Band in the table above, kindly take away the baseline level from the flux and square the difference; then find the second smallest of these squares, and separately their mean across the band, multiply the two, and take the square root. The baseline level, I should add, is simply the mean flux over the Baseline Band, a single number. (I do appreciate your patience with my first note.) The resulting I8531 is 1.2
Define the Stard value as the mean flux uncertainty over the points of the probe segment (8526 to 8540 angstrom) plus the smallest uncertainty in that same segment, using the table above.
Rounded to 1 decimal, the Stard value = 1.6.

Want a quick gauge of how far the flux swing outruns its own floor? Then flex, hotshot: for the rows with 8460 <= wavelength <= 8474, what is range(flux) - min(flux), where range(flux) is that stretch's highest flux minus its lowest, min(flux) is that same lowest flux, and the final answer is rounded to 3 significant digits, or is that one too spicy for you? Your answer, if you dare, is -11.9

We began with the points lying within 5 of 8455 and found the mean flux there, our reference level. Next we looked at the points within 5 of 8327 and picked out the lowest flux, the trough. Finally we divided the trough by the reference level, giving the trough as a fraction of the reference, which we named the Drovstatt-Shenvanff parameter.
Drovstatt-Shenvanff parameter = 0.52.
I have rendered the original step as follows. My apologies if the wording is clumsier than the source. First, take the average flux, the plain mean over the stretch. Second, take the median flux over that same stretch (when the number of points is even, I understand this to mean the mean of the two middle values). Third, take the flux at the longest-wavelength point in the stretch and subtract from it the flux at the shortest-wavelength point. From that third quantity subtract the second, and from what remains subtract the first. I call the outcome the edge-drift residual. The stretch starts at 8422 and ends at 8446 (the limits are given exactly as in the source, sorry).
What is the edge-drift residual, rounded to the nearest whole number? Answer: -30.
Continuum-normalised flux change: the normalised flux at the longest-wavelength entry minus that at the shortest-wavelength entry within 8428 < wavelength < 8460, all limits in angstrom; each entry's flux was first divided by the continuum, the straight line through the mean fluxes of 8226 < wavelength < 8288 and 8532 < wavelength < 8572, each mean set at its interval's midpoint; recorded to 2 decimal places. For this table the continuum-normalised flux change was -0.11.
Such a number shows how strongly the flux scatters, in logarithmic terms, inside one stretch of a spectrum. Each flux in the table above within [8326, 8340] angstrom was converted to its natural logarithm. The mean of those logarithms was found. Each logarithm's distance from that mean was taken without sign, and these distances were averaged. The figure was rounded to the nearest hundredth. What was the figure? 0.19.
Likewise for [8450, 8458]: 0.12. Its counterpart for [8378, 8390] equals 0.16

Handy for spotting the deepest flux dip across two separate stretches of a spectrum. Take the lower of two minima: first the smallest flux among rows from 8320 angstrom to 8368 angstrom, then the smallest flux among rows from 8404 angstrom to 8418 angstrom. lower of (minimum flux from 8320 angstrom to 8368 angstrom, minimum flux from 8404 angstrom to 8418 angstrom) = 8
